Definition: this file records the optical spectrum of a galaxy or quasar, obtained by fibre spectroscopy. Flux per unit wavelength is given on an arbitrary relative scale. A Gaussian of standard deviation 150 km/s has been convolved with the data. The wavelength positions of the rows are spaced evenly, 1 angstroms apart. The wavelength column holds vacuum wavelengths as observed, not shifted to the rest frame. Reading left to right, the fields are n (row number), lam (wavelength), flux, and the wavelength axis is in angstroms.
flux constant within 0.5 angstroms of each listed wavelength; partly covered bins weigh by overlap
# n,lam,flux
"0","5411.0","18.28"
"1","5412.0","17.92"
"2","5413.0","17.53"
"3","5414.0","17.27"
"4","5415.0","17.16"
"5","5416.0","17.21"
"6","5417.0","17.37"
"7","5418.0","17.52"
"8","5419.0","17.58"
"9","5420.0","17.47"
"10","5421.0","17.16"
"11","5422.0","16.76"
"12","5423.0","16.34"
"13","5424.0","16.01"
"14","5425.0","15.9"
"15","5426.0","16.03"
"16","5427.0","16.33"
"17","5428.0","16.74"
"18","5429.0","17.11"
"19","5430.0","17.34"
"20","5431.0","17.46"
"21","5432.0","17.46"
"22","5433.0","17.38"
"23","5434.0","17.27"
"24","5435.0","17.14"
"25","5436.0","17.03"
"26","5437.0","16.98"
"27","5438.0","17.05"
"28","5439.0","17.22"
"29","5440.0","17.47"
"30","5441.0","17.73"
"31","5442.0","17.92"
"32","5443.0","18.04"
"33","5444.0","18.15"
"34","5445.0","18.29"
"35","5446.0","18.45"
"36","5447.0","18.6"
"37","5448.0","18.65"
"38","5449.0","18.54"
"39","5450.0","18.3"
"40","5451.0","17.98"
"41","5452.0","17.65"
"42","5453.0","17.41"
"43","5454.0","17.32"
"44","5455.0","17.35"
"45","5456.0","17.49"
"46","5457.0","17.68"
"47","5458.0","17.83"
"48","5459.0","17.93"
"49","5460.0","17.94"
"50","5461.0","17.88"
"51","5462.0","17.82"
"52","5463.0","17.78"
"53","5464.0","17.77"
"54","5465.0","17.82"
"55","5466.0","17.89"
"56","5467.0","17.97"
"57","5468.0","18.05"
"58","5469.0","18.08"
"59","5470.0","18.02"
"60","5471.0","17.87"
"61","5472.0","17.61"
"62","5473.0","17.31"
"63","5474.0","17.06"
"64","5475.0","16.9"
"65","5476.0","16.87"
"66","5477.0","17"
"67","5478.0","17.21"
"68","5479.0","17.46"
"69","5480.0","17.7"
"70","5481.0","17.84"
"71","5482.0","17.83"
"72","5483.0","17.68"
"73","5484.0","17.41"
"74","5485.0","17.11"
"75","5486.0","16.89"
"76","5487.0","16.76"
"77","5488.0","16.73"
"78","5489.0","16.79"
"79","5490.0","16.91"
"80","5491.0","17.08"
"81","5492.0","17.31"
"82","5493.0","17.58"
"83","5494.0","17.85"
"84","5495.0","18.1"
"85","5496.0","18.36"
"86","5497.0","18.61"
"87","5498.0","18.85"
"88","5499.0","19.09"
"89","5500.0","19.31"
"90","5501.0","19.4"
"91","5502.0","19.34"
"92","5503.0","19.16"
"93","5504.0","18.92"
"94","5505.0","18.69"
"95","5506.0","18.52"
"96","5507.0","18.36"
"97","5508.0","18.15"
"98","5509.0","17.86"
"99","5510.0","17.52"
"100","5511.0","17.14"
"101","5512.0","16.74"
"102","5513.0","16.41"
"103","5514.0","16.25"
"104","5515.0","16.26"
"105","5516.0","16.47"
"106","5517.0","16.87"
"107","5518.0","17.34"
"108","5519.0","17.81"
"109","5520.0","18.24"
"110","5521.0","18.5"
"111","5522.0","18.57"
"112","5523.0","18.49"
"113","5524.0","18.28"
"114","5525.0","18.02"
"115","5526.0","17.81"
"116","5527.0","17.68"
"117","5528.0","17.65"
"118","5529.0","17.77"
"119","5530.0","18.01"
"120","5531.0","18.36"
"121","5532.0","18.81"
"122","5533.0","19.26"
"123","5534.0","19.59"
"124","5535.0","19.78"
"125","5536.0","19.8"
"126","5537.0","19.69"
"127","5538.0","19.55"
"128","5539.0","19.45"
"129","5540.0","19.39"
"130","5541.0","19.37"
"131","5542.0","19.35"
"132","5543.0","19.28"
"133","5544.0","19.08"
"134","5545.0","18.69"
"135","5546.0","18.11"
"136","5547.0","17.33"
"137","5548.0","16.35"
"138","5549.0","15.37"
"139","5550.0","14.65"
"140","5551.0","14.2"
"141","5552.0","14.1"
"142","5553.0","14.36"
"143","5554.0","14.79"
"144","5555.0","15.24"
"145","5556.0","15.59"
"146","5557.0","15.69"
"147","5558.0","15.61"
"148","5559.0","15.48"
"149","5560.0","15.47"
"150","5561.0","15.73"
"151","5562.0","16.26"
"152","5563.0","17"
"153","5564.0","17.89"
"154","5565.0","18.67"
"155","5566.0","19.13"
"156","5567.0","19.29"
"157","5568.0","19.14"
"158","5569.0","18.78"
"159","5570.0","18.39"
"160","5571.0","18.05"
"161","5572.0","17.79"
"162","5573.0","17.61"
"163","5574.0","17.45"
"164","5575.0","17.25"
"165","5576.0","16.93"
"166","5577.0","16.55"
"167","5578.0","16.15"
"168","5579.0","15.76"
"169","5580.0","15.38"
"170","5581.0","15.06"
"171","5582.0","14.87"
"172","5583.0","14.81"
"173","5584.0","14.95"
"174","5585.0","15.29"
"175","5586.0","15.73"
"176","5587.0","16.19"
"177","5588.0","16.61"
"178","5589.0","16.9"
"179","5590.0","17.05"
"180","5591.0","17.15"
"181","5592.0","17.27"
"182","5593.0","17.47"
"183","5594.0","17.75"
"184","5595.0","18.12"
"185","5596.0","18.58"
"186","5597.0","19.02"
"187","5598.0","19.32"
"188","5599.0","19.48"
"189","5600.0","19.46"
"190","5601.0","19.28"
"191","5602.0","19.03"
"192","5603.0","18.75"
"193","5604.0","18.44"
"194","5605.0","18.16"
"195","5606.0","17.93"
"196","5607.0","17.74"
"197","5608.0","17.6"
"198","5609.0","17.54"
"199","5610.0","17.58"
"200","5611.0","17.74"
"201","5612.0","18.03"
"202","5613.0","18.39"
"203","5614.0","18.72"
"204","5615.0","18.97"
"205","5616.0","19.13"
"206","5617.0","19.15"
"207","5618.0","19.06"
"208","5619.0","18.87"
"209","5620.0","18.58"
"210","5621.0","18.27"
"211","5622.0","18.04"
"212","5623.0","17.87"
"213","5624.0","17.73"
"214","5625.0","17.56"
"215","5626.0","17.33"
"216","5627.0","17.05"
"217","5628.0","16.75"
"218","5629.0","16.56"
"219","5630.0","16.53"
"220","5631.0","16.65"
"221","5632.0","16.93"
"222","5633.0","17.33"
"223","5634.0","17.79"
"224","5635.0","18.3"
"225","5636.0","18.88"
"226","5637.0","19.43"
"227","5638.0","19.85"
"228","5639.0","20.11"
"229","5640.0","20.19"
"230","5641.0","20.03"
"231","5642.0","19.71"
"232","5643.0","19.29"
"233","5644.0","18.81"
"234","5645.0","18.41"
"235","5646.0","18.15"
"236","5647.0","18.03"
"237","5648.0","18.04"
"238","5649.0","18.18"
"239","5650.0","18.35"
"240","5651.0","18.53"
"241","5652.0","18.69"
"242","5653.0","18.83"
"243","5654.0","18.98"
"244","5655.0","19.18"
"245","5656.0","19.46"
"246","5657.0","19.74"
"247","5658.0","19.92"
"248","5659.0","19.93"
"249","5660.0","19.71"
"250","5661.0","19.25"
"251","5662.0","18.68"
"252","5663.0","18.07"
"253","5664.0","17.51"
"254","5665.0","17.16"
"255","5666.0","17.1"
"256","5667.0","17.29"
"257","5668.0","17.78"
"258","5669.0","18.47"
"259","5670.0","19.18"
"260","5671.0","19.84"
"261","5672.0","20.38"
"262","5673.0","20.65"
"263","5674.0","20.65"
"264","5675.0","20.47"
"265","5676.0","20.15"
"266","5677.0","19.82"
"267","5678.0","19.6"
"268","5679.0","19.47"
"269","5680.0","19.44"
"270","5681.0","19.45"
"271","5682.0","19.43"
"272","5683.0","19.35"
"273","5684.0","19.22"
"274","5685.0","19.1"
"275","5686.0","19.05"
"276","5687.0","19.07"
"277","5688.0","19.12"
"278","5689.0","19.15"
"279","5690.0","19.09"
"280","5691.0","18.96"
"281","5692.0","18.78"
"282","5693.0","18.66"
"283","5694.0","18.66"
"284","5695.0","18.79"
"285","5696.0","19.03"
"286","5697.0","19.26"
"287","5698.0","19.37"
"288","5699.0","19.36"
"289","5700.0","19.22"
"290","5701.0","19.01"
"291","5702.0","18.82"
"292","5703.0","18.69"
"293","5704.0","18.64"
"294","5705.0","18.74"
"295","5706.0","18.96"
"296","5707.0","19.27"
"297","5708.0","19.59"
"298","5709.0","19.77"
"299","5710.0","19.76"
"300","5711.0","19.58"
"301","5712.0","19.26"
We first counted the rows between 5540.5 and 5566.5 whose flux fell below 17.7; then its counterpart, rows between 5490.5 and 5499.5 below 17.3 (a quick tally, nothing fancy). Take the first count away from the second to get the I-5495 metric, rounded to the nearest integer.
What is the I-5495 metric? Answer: -16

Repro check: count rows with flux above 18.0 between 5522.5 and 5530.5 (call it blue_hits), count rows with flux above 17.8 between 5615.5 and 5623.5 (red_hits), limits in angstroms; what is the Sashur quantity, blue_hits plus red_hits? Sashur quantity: 12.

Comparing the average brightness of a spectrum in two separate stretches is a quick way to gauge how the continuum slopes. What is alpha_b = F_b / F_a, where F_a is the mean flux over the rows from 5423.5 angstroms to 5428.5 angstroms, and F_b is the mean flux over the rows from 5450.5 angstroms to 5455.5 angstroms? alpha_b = 1.08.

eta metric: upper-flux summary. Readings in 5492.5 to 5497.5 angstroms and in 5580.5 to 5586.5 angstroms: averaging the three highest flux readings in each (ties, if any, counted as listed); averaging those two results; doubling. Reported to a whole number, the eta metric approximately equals 34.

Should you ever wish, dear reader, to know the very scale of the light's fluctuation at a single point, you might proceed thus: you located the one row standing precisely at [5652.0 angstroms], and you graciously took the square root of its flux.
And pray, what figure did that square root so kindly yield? 4.3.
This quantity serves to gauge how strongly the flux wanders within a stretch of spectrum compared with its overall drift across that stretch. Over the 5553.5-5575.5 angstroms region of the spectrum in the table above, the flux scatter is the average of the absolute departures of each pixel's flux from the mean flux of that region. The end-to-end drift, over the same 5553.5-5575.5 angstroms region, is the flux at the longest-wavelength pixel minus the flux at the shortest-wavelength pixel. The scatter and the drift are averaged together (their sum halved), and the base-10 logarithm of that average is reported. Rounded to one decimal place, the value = 0.3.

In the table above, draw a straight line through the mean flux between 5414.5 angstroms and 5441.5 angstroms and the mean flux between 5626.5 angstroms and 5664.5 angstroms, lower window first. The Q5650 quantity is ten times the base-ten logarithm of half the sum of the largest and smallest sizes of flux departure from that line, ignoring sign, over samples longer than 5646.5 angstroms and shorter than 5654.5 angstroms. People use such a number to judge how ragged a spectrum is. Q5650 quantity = -5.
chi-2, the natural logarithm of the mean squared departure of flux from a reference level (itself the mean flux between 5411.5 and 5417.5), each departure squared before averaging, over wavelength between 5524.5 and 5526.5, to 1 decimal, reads -1.3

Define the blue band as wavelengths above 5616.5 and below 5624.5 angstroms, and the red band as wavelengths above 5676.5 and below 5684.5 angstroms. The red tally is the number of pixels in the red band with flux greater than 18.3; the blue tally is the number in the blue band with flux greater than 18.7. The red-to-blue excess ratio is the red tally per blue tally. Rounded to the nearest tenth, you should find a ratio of 2.7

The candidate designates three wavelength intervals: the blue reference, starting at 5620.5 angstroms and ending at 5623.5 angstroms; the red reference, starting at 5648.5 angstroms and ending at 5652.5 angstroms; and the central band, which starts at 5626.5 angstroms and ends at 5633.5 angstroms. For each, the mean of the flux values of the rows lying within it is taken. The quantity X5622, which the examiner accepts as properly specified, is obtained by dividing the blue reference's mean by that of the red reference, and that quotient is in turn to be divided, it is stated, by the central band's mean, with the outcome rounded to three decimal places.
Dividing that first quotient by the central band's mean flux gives 0.058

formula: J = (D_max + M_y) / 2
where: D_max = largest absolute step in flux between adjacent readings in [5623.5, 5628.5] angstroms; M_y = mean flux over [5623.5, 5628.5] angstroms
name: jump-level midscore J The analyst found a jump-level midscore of 8.8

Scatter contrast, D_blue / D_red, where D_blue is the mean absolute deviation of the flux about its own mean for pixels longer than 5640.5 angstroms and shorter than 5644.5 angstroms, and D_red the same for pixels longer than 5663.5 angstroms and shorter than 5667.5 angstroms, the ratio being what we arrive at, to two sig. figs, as 3.0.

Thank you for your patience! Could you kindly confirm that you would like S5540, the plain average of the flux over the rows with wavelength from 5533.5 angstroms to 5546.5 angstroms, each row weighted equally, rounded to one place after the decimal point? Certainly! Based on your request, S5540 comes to 19.3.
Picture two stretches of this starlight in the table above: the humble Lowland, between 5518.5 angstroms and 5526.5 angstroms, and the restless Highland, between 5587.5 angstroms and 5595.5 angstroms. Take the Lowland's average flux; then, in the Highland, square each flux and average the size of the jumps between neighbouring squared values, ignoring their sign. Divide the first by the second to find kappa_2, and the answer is 2.4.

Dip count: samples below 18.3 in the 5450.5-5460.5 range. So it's 10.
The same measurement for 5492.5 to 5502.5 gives 3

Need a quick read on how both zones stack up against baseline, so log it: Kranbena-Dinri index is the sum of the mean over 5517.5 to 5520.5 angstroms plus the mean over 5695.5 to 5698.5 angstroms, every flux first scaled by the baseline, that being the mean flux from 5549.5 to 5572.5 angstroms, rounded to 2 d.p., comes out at 2.23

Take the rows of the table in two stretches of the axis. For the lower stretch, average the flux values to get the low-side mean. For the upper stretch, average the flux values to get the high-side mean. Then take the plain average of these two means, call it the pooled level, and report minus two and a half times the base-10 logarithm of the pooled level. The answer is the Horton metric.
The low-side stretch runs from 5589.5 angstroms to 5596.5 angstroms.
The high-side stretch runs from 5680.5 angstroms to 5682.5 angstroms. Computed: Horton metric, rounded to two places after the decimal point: -3.17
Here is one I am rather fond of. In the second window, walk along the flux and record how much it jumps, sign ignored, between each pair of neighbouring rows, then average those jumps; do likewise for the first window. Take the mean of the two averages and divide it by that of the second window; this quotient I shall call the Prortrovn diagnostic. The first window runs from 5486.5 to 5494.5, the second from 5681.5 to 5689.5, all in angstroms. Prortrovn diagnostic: 1.70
